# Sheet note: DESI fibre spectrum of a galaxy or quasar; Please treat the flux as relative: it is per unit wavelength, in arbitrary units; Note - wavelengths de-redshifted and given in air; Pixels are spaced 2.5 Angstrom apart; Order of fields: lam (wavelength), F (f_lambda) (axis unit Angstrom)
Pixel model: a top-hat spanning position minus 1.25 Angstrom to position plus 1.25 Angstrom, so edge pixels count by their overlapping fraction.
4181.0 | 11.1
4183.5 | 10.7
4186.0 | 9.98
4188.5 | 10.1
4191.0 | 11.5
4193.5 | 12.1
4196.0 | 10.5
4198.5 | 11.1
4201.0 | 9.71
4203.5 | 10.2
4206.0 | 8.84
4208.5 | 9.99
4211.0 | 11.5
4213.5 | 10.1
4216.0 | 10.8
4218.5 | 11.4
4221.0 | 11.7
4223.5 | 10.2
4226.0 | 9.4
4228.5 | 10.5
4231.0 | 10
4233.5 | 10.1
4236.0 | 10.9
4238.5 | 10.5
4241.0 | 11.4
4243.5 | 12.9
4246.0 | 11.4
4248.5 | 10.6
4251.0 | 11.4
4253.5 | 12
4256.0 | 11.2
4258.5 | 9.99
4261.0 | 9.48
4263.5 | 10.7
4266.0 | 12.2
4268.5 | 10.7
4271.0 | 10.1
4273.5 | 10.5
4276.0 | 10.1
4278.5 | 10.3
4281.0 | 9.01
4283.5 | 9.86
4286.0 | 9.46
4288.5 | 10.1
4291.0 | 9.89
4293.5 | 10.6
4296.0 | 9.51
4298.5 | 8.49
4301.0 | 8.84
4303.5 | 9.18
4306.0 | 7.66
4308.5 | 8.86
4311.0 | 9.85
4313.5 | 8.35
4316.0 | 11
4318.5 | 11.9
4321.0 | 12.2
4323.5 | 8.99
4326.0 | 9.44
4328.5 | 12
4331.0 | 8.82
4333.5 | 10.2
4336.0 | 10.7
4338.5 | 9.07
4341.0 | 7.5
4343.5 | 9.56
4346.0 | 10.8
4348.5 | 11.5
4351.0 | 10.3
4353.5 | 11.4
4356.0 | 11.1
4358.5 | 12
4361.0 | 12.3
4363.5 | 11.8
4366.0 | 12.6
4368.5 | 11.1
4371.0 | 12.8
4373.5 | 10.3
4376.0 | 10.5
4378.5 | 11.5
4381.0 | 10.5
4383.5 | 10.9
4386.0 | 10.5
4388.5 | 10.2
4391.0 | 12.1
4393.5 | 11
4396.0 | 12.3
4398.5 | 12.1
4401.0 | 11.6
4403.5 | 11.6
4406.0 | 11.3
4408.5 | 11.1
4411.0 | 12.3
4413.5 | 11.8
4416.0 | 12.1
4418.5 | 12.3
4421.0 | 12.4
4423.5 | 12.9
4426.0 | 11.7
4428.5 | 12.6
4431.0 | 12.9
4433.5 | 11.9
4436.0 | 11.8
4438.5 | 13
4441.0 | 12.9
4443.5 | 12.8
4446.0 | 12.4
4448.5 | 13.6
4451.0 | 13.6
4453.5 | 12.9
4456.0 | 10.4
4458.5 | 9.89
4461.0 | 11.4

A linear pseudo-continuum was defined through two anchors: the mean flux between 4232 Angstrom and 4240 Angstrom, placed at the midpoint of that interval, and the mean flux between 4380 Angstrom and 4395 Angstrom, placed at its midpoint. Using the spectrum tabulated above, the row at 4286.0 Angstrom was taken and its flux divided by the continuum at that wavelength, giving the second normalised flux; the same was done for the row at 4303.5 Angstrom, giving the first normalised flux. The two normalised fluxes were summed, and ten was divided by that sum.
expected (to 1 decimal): 5.7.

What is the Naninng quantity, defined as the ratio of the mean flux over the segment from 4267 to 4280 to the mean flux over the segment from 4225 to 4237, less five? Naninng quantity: -3.98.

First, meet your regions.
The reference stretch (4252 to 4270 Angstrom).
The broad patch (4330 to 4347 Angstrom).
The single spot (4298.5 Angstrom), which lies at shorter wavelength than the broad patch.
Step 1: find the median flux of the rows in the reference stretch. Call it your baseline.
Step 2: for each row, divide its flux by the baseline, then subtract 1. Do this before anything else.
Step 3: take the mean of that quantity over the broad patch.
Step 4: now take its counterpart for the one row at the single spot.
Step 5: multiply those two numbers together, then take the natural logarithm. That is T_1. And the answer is -3.78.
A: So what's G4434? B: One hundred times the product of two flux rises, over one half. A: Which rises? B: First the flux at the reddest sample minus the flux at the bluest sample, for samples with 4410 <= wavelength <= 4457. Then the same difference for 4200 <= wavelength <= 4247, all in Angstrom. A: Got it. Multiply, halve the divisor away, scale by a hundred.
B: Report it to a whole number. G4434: -642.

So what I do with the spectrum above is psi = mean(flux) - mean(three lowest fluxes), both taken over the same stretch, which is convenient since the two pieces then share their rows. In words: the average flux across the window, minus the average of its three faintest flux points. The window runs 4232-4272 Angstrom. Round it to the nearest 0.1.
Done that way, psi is 1.1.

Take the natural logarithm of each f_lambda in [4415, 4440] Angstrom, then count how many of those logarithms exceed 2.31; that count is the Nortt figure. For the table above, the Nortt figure 10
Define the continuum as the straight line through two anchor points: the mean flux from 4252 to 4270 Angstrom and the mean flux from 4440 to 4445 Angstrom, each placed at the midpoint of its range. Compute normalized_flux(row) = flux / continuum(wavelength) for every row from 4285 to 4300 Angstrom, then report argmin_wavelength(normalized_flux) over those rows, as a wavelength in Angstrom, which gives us 4298.5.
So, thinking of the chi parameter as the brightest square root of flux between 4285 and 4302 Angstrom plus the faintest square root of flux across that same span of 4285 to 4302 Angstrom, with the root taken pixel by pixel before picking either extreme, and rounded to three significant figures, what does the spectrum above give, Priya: 6.17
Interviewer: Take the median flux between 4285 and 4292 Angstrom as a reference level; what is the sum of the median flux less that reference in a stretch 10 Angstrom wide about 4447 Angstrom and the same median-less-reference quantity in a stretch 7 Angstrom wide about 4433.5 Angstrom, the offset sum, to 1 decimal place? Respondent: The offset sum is 5.3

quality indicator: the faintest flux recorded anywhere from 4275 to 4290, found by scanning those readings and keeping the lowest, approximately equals 9.01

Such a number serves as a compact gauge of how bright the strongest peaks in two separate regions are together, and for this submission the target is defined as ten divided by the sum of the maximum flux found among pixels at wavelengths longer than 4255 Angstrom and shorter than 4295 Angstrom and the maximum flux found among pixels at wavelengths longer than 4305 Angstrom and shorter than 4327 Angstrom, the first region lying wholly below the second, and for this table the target 0.410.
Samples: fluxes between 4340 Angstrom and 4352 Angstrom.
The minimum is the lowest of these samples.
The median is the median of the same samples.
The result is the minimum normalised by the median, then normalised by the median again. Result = 0.071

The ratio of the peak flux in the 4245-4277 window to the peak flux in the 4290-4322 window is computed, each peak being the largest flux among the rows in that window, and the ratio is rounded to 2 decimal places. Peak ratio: 1.00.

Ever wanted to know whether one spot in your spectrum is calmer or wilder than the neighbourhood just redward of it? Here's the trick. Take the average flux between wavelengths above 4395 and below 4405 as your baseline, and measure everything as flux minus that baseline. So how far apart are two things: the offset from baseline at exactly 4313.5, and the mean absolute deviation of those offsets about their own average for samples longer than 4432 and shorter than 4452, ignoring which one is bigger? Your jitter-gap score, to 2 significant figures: 4.1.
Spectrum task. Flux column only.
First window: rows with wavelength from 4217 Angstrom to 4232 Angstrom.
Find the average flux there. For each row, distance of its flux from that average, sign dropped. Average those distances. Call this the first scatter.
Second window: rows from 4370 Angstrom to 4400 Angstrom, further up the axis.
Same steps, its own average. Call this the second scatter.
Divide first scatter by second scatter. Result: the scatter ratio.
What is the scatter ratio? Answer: 0.87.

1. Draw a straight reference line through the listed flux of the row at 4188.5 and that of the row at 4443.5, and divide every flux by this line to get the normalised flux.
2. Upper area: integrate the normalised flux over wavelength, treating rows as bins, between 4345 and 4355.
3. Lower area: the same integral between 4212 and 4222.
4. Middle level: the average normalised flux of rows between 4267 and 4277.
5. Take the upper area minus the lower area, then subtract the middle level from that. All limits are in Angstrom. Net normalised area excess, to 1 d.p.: -2.2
